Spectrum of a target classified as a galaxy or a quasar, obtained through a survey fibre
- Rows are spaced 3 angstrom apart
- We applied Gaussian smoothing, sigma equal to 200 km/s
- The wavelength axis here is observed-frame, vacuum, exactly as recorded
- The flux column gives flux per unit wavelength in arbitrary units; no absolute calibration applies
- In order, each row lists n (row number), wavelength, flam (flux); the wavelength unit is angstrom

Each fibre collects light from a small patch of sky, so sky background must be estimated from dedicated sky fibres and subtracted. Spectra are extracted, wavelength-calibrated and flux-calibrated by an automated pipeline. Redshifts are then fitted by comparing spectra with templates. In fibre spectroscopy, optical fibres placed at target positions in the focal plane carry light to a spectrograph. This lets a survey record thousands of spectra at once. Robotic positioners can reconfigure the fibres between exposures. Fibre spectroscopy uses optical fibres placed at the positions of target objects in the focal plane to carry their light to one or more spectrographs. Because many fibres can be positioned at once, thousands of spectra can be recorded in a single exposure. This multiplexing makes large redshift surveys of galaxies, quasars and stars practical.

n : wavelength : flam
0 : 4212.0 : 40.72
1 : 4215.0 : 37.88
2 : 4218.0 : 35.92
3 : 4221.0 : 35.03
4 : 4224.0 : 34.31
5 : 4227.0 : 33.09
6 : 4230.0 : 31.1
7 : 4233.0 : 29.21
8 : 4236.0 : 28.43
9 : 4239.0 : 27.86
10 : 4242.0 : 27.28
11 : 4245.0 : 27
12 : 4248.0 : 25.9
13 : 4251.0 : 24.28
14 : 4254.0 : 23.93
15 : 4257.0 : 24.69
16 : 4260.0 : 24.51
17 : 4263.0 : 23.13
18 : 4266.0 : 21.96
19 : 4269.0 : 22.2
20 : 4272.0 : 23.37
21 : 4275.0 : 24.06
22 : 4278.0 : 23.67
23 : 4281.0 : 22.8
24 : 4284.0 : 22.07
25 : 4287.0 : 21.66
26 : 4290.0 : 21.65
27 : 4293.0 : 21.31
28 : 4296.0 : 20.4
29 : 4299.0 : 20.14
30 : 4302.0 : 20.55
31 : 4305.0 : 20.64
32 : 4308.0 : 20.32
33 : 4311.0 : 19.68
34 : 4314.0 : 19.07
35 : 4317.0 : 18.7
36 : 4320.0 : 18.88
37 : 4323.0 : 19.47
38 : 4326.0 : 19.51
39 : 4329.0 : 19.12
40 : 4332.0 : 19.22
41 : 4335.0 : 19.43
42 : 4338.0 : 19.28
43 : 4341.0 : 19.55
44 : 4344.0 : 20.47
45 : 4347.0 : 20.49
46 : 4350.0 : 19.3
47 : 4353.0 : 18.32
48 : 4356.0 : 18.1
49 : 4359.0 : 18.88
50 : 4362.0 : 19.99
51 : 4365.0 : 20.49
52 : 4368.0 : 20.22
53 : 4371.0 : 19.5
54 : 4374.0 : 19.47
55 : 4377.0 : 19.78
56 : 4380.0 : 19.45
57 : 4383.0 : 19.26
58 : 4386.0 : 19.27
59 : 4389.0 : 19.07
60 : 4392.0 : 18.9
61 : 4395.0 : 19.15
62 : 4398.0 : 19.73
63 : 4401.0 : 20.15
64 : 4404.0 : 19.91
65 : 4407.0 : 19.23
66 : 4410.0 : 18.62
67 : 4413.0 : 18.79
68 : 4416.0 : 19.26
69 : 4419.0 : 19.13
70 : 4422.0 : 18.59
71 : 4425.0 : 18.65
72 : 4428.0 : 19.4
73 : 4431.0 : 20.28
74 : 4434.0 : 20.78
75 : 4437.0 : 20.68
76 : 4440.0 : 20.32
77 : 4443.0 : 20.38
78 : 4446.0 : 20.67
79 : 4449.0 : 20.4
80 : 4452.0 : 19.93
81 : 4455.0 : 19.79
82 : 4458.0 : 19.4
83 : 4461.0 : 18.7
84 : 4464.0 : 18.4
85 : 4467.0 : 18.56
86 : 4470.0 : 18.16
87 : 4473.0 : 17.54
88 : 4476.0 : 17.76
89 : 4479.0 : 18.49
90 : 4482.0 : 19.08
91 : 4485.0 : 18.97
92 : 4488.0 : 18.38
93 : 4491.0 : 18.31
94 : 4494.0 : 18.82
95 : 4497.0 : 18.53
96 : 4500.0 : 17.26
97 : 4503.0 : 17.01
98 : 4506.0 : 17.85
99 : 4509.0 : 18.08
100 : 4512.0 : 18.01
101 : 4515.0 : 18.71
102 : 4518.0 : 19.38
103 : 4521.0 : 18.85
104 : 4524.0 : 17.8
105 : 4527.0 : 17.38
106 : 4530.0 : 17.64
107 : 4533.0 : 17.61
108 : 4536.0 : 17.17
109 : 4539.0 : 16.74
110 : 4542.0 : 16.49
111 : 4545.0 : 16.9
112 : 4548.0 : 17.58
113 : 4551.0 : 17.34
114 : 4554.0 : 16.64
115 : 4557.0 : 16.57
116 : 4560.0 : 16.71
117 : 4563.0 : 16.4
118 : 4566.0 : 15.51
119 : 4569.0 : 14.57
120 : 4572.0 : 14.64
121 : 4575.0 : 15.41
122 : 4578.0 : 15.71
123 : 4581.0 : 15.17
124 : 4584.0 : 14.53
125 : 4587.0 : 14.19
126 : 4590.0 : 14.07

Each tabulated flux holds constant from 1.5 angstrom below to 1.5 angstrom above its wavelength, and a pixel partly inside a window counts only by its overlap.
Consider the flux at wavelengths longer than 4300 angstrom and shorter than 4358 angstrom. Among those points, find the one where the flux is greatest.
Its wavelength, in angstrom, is 4305.0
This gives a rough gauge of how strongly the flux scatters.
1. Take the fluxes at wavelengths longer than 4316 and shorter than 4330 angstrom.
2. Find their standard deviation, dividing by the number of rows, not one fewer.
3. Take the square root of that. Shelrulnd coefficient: 0.56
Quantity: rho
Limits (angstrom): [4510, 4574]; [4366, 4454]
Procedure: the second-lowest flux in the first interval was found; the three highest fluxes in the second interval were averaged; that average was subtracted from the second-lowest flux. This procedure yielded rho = -6.1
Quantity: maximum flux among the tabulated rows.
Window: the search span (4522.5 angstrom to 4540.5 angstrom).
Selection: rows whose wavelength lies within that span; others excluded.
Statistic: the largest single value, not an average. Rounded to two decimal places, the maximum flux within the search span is 17.80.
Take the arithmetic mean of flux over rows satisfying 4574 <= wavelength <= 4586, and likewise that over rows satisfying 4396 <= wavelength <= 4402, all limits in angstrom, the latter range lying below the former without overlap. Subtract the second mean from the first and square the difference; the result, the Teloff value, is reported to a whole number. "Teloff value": 22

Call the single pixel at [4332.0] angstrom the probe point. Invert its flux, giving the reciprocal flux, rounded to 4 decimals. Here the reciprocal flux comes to 0.0520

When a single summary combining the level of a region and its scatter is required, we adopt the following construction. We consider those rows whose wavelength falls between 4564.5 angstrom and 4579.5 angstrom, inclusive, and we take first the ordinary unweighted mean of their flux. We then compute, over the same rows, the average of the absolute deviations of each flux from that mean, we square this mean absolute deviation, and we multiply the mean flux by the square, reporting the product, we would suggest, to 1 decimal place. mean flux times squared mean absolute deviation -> 3.1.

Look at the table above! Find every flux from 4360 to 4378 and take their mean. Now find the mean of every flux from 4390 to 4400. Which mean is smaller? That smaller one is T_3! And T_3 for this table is 19.3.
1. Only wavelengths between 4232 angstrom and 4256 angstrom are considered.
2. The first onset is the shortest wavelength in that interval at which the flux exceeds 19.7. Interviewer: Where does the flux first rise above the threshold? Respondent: 4233.0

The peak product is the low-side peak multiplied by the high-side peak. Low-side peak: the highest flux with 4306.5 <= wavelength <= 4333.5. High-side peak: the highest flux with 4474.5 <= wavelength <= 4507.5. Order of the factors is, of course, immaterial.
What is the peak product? 388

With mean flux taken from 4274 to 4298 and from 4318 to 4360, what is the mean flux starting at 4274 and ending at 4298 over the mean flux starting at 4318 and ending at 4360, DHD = 1.15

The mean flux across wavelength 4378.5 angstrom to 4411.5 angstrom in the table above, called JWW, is 19.3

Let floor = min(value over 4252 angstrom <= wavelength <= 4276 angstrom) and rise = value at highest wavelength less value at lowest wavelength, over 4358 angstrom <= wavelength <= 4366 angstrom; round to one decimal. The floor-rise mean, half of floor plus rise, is 11.8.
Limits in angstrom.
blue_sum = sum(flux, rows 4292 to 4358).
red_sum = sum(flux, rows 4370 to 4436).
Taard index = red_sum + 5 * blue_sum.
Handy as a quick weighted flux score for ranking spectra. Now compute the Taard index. 2586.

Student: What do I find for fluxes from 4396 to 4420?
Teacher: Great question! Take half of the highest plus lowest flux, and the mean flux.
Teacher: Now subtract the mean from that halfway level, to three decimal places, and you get 0.032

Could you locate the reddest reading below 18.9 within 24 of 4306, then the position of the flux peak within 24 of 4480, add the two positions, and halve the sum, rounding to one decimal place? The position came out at 4389.0 angstrom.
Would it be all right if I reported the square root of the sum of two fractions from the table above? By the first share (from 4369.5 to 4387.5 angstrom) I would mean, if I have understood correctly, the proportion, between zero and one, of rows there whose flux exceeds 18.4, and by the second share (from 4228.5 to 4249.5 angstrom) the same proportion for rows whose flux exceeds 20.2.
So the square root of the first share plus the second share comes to 1.41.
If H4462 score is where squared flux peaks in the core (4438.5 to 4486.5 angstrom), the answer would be 4446.0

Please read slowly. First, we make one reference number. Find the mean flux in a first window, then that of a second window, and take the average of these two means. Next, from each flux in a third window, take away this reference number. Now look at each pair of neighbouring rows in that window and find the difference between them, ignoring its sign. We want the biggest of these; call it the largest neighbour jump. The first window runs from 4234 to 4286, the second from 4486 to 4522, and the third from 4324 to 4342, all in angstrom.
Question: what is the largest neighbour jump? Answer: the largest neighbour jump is 0.39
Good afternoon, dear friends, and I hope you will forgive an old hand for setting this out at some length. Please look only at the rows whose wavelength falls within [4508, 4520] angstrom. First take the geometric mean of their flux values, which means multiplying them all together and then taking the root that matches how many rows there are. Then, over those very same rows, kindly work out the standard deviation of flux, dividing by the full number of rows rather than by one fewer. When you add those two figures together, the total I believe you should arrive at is 19.1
